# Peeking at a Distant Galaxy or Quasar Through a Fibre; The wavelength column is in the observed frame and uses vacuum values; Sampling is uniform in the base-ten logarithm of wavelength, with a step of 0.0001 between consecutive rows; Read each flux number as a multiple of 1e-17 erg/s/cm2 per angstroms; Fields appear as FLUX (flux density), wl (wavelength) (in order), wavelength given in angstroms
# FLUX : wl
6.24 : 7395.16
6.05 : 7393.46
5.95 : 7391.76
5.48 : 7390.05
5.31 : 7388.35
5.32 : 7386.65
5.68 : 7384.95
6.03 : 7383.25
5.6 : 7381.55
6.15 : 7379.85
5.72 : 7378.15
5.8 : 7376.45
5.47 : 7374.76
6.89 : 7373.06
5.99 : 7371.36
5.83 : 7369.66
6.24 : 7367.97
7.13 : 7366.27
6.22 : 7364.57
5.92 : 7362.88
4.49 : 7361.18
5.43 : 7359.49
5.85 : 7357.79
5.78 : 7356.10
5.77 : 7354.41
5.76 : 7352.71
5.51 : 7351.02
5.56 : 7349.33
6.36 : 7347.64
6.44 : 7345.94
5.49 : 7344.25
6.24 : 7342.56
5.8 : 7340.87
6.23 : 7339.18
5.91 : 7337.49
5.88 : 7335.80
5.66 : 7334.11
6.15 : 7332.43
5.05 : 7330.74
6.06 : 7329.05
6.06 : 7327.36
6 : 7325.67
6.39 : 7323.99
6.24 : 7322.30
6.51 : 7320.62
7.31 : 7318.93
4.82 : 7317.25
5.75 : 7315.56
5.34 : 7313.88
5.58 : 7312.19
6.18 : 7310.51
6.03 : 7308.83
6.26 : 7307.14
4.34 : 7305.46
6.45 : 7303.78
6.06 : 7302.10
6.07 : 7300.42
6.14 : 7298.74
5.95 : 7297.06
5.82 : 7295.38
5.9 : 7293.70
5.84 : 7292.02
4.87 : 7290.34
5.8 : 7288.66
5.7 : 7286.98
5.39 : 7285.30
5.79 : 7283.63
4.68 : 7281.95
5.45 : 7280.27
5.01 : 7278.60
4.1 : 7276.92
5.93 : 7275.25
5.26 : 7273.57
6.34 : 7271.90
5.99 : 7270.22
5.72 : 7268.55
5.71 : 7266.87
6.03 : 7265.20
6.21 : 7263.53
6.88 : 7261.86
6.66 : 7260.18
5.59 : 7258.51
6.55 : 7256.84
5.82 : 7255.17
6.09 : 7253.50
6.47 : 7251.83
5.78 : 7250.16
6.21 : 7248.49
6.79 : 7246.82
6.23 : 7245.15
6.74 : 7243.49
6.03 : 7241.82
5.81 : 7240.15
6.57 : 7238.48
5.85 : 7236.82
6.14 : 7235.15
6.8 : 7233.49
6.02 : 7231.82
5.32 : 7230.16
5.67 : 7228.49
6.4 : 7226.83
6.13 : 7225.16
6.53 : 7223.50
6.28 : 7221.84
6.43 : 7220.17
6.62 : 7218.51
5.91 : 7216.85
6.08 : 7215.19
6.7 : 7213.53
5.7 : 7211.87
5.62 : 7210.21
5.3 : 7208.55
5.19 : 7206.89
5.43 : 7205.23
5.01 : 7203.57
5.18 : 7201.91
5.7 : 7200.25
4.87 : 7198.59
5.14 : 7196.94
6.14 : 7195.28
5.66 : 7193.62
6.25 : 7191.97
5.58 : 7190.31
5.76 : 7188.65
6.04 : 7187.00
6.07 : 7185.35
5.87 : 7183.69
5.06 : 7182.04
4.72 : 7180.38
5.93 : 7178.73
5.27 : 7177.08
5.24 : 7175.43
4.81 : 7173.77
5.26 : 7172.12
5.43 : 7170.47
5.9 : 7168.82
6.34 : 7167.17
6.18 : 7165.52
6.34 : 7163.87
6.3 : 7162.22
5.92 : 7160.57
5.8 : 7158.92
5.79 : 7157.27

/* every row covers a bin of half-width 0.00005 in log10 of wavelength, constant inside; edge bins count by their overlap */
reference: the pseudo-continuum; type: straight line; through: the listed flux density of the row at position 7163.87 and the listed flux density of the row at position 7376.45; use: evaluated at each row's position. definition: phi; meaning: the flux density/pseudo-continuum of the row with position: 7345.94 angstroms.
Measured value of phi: 1.10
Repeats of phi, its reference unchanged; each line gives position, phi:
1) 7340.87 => 0.98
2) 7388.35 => 0.92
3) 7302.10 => 1.01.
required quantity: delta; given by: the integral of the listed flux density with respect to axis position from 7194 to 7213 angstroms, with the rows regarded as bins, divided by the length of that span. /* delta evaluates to 5.41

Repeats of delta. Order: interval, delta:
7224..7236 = 6.08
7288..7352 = 5.90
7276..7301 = 5.50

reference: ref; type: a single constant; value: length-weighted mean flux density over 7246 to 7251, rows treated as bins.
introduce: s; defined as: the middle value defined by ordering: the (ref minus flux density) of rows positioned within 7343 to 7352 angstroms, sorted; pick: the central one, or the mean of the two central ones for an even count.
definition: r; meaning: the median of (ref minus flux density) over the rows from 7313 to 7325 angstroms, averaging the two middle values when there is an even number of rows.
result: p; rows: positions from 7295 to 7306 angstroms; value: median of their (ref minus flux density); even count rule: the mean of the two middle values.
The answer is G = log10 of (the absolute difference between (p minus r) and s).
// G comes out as -0.29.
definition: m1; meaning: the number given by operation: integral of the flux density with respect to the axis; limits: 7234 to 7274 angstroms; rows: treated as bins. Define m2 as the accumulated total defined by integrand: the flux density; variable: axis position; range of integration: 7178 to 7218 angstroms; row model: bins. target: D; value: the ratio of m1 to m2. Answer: 1.09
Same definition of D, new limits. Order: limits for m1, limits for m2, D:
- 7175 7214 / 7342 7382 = 0.92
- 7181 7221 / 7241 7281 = 0.96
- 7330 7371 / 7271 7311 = 1.07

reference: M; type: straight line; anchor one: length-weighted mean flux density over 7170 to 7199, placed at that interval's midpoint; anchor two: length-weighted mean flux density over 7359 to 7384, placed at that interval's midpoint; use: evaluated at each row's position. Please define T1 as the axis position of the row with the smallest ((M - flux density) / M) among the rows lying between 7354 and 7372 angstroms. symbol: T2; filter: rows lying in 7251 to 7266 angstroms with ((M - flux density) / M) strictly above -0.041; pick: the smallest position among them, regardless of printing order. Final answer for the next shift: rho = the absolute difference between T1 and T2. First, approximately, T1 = 7366.27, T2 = 7255.17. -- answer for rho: 111.1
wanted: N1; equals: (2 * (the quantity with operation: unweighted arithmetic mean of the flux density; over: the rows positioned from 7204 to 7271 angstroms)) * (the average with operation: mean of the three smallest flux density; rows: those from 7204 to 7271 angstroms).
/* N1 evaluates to 64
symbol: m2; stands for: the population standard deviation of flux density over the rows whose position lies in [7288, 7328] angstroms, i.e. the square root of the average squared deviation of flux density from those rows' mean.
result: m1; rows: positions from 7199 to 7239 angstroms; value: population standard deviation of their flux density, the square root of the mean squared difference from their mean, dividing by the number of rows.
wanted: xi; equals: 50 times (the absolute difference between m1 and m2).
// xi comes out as 3.7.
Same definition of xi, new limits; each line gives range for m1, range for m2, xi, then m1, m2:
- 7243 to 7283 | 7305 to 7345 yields 3.9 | 0.666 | 0.59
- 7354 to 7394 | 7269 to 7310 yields 5.2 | 0.508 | 0.61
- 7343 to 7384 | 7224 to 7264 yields 4.9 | 0.513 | 0.42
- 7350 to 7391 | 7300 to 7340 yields 4.0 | 0.510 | 0.59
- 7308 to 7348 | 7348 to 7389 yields 0.2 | 0.503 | 0.51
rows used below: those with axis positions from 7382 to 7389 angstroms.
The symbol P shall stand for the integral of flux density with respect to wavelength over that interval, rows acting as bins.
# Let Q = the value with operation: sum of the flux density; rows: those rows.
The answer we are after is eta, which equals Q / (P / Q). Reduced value 12.7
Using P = 39.2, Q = 22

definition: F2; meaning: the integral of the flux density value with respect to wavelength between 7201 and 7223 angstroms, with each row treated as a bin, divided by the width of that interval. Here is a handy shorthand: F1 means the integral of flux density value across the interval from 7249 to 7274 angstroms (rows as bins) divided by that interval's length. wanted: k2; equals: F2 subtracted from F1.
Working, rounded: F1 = 6.1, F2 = 5.81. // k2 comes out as 0.27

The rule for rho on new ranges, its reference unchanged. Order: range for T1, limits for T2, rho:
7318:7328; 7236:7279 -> 82.1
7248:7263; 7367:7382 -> 107.8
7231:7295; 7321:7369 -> 63.8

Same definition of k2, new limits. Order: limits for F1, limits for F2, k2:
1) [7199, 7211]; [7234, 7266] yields -0.92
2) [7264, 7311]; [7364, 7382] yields -0.43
